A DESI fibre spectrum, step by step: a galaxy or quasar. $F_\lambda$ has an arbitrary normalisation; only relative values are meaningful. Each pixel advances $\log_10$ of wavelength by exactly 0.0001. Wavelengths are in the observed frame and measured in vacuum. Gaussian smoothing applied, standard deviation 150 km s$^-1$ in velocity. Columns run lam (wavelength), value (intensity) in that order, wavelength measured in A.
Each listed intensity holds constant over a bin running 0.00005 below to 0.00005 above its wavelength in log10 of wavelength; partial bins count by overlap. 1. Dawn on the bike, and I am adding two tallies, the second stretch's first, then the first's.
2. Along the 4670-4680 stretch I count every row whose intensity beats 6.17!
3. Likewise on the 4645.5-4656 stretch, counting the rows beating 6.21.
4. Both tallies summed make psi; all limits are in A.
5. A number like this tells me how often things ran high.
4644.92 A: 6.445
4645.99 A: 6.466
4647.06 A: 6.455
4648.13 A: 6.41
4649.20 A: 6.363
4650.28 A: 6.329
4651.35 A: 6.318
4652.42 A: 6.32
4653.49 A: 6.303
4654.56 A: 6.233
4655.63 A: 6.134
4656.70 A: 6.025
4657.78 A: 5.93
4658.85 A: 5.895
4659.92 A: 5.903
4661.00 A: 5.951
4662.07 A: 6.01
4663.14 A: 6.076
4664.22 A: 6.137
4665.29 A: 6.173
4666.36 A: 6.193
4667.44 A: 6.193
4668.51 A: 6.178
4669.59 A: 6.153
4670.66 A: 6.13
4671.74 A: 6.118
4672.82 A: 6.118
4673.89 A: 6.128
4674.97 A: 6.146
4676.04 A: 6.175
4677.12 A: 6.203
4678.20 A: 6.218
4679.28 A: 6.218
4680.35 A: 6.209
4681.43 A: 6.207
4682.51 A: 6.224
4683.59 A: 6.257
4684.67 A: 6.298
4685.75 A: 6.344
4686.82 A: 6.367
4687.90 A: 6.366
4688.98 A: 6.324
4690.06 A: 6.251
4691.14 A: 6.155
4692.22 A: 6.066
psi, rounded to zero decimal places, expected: 13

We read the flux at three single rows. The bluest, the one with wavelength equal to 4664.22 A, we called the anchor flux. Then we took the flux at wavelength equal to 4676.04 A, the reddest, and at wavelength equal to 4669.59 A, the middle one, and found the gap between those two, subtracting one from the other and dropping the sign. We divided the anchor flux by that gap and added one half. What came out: 279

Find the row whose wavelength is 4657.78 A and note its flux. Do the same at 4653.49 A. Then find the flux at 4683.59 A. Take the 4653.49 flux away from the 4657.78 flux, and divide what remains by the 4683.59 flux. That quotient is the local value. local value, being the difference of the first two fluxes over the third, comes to -0.06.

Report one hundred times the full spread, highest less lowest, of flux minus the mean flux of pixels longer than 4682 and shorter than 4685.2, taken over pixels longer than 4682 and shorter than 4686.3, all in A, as 12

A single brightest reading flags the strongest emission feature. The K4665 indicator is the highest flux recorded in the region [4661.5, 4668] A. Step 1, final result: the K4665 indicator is 6.193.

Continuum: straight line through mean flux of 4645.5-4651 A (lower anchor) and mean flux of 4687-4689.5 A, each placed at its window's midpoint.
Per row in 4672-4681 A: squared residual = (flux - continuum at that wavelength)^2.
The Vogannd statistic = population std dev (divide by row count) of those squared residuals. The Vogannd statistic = 0.016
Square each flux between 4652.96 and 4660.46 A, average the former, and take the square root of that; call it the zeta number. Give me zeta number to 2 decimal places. 6.06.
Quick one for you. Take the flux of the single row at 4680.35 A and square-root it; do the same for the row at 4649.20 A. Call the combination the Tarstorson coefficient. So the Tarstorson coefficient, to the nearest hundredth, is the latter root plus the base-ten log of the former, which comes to 2.92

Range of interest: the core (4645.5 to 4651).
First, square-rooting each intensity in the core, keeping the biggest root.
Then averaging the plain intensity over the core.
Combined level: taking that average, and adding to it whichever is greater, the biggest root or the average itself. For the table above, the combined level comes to 12.8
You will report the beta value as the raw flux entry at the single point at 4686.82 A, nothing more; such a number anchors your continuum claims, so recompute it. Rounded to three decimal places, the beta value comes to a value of 6.367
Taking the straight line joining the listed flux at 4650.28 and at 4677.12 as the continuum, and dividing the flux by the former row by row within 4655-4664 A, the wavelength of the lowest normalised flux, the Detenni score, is 4658.85 A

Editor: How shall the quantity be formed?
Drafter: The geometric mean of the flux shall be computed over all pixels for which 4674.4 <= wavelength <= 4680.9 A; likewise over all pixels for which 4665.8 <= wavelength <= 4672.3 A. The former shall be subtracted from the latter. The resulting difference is -0.03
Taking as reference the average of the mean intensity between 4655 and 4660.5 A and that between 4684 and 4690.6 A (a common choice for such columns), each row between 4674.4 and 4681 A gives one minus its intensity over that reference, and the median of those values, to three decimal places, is -0.009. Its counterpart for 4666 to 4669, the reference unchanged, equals -0.007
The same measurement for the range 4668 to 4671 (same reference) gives 0.000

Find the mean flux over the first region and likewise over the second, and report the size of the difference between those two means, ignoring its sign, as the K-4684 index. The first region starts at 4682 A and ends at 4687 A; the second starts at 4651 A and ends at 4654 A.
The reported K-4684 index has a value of 0.02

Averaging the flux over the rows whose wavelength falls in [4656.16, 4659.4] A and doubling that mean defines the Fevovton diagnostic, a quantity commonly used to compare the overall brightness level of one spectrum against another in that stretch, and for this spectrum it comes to 11.90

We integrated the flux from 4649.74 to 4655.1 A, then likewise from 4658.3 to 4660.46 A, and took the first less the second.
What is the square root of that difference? 4.59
